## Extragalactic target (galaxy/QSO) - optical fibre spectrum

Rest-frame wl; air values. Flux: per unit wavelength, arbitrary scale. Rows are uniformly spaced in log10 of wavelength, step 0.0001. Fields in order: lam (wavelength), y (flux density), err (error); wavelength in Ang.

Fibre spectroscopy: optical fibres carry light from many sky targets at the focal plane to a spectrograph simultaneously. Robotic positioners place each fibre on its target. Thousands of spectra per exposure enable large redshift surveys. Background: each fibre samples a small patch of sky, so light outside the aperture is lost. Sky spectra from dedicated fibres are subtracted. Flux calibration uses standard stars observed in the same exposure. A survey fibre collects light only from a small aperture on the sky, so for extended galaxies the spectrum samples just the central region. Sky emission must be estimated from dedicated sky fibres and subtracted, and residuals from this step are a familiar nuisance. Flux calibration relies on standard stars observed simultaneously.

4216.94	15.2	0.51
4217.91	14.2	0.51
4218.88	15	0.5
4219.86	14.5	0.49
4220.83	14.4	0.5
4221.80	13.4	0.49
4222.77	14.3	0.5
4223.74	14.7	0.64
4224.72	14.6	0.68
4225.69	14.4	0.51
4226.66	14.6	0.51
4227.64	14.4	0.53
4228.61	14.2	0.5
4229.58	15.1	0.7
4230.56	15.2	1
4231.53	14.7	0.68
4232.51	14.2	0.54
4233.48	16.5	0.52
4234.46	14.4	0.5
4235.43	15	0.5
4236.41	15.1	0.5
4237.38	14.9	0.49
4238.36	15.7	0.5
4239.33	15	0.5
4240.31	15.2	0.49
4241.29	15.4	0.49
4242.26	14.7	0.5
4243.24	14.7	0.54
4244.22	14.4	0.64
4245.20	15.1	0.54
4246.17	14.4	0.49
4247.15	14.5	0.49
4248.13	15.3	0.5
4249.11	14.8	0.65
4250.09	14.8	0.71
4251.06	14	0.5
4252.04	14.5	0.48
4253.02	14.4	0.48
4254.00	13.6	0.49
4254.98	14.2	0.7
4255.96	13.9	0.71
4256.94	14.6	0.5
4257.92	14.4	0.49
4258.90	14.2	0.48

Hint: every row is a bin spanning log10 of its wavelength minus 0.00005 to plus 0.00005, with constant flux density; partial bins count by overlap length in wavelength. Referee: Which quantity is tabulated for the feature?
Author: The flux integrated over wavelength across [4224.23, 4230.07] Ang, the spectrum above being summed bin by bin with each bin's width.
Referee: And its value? 85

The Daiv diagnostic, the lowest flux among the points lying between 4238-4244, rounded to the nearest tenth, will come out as 14.7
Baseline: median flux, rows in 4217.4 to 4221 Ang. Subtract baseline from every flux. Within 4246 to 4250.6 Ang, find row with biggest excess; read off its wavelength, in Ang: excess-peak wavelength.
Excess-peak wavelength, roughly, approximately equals 4248.13 Ang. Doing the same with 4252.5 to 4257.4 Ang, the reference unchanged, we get 4256.94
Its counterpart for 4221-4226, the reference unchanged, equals 4223.74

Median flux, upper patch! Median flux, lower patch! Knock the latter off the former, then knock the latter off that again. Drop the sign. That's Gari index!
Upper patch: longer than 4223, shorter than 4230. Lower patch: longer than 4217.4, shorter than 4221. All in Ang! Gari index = 14.3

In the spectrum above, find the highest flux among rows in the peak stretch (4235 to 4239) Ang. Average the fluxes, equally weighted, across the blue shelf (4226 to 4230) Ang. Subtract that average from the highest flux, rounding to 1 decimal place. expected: 1.1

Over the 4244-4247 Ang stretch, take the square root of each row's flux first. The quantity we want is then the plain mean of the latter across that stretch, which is 3.83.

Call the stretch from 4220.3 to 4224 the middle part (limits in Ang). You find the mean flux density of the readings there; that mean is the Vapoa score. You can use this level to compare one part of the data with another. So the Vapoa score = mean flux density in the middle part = 14.2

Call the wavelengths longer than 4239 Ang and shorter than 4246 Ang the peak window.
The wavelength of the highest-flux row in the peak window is 4241.29 Ang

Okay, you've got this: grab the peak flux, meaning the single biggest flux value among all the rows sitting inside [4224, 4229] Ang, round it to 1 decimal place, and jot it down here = 14.6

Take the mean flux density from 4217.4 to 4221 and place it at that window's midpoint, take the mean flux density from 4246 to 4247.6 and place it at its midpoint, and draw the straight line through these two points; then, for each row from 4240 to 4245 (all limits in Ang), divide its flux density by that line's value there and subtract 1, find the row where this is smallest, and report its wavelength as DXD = 4244.22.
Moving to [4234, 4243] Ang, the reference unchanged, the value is 4234.46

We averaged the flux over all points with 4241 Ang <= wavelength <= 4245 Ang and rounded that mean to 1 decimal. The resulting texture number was 14.8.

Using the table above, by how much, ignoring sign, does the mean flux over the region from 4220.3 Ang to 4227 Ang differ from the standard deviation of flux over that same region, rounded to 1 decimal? 13.9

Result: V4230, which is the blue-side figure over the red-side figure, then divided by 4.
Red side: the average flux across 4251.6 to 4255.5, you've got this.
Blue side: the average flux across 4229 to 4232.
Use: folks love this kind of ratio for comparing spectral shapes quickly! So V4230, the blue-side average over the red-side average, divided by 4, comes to 0.265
